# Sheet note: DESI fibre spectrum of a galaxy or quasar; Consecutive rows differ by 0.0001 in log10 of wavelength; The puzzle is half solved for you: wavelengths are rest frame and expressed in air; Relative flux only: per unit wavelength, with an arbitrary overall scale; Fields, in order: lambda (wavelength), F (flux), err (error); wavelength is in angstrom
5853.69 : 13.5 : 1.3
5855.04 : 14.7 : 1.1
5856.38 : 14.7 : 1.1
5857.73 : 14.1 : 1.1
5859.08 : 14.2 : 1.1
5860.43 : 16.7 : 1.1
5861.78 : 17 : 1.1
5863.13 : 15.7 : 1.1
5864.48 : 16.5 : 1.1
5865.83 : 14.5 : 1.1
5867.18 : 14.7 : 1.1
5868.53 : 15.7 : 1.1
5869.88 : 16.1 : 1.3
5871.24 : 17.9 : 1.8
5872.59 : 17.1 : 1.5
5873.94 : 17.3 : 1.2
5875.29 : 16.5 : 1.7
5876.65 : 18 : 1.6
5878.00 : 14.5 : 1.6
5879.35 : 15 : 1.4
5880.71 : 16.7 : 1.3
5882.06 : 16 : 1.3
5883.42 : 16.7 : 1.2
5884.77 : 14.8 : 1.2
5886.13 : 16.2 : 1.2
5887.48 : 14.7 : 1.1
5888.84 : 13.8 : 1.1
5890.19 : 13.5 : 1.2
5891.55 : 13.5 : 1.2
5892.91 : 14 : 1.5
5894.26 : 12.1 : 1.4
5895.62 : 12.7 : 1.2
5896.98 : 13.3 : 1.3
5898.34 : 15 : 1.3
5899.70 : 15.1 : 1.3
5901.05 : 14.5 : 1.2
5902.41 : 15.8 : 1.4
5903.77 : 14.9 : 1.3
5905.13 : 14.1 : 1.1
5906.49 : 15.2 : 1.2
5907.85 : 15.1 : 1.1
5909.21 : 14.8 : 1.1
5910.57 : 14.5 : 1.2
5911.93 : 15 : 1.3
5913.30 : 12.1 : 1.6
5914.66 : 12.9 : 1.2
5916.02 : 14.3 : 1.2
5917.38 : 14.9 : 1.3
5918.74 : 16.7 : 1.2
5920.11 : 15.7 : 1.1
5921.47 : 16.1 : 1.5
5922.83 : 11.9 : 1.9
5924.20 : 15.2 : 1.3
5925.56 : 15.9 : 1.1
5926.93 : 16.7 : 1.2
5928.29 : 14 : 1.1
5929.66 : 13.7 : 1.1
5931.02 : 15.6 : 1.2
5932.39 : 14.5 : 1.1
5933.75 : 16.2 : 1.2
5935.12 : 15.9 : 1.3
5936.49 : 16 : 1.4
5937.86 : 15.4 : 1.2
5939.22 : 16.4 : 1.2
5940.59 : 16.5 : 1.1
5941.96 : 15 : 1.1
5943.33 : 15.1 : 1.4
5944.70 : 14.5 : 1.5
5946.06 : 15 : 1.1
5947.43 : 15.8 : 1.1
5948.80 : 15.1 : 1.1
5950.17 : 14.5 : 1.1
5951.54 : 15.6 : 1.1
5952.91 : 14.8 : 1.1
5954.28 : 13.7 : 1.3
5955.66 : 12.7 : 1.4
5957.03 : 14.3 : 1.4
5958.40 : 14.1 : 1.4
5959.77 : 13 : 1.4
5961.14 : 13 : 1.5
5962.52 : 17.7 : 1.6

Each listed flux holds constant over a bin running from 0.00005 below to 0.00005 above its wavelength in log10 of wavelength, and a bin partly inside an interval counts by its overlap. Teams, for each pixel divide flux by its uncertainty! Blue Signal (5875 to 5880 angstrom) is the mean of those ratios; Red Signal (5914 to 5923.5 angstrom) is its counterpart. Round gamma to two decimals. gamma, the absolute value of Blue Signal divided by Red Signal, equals 0.90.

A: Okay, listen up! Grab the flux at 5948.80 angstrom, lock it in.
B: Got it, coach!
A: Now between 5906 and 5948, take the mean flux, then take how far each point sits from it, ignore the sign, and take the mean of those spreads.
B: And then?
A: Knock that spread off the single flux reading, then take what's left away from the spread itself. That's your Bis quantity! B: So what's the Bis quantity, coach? -13.3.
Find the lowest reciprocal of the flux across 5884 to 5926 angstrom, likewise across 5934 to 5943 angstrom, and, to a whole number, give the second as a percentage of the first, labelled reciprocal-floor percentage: 101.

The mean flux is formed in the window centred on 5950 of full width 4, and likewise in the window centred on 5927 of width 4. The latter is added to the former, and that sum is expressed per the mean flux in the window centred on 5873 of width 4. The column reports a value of 1.76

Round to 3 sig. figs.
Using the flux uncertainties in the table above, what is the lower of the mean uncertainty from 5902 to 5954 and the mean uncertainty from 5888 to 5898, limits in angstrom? 1.23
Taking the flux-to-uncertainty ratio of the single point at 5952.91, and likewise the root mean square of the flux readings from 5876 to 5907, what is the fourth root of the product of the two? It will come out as 3.76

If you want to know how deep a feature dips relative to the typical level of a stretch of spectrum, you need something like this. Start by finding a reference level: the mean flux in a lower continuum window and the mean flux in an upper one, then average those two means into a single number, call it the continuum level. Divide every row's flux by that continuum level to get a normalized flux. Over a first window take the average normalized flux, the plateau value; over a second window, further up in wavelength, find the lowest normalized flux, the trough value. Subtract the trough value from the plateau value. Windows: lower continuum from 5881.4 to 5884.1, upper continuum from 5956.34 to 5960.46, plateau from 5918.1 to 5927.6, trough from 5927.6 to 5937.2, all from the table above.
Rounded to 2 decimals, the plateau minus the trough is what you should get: 0.12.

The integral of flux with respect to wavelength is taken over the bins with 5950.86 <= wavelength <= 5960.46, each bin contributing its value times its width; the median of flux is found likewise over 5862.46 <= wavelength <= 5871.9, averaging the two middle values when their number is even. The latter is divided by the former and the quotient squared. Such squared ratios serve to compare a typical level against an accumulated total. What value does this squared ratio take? 0.0136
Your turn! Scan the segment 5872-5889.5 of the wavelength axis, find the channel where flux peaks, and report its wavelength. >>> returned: 5876.65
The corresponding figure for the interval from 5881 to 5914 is 5883.42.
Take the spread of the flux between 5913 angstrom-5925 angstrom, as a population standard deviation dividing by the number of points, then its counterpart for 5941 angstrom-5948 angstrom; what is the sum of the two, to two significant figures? 2.1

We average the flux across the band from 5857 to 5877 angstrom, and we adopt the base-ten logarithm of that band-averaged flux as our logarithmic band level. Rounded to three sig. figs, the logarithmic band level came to 1.21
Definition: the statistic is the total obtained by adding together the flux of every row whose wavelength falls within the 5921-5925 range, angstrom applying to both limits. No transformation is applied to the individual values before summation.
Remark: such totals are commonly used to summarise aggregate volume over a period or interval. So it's 43.2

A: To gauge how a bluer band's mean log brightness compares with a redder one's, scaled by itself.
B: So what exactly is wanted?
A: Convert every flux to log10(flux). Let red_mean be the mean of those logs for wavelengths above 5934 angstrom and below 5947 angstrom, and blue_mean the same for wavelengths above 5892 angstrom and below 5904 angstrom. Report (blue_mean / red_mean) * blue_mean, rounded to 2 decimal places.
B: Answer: 1.11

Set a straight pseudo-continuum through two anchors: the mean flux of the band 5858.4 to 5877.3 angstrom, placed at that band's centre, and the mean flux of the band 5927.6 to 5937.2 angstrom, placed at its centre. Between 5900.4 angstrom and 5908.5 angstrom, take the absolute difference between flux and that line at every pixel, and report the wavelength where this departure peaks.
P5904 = 5905.13 angstrom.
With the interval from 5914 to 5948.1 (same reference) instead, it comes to 5922.83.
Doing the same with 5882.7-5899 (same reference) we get 5894.26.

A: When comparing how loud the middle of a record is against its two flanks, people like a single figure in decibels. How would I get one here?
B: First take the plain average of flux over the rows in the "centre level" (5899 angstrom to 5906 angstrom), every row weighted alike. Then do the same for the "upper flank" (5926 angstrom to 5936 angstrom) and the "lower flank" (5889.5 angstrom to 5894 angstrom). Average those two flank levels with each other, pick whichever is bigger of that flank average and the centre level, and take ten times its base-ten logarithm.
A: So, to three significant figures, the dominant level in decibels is 11.7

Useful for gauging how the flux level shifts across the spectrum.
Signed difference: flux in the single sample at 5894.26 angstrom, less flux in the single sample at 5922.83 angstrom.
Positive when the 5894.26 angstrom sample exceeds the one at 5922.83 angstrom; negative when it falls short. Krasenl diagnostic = 0.2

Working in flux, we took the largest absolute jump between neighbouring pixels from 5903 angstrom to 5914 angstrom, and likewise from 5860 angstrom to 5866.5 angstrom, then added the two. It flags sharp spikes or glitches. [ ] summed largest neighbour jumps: 4.9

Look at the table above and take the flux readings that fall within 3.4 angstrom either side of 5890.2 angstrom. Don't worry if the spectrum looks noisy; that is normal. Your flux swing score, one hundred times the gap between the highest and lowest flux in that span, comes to 120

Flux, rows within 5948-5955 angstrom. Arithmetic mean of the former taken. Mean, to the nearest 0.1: 14.7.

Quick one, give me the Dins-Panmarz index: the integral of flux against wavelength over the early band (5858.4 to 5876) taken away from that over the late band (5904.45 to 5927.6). 58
